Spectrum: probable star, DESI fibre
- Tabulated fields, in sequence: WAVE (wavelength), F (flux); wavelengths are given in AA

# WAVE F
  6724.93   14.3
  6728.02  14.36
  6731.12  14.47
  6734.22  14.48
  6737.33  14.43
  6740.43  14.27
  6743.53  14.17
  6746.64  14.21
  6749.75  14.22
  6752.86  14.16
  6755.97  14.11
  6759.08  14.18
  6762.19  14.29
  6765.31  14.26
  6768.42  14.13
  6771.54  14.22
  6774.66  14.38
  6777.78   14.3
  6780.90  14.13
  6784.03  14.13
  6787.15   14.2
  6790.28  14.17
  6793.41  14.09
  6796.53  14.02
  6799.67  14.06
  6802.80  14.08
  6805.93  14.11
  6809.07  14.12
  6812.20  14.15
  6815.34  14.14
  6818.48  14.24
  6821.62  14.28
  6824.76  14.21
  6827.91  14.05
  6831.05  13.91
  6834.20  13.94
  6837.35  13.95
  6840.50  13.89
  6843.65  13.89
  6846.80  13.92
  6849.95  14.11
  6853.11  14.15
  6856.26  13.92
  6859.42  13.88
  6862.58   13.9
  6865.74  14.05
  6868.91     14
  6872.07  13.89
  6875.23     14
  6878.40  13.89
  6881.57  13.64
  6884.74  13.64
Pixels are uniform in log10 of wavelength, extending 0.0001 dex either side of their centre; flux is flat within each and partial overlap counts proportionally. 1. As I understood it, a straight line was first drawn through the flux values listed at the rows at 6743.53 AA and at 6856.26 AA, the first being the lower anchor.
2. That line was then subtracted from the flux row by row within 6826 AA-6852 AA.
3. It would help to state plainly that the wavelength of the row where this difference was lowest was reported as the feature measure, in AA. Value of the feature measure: 6831.05 AA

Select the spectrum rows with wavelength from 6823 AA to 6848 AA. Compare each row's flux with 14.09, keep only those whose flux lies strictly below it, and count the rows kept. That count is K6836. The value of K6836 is 7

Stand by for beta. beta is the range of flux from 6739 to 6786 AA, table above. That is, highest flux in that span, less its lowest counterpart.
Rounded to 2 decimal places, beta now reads 0.27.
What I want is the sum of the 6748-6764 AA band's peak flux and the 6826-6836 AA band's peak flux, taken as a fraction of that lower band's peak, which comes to 1.983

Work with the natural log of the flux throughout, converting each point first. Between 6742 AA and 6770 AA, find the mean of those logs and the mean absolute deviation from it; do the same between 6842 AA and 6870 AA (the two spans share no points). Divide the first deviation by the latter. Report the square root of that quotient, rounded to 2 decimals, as 0.73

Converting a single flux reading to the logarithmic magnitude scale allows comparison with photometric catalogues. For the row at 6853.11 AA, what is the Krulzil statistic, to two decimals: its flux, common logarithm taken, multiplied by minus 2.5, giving -2.88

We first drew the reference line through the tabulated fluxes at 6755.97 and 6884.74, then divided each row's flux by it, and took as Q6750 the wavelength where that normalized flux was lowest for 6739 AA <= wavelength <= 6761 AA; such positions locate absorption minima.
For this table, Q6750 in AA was 6755.97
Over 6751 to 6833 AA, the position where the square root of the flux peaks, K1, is 6774.66 AA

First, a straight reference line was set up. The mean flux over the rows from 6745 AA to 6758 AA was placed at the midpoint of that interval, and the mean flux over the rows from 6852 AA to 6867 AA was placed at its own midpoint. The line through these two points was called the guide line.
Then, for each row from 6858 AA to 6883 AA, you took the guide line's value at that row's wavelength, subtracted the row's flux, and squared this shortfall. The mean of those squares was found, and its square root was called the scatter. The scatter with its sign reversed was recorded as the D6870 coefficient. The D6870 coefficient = -0.124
